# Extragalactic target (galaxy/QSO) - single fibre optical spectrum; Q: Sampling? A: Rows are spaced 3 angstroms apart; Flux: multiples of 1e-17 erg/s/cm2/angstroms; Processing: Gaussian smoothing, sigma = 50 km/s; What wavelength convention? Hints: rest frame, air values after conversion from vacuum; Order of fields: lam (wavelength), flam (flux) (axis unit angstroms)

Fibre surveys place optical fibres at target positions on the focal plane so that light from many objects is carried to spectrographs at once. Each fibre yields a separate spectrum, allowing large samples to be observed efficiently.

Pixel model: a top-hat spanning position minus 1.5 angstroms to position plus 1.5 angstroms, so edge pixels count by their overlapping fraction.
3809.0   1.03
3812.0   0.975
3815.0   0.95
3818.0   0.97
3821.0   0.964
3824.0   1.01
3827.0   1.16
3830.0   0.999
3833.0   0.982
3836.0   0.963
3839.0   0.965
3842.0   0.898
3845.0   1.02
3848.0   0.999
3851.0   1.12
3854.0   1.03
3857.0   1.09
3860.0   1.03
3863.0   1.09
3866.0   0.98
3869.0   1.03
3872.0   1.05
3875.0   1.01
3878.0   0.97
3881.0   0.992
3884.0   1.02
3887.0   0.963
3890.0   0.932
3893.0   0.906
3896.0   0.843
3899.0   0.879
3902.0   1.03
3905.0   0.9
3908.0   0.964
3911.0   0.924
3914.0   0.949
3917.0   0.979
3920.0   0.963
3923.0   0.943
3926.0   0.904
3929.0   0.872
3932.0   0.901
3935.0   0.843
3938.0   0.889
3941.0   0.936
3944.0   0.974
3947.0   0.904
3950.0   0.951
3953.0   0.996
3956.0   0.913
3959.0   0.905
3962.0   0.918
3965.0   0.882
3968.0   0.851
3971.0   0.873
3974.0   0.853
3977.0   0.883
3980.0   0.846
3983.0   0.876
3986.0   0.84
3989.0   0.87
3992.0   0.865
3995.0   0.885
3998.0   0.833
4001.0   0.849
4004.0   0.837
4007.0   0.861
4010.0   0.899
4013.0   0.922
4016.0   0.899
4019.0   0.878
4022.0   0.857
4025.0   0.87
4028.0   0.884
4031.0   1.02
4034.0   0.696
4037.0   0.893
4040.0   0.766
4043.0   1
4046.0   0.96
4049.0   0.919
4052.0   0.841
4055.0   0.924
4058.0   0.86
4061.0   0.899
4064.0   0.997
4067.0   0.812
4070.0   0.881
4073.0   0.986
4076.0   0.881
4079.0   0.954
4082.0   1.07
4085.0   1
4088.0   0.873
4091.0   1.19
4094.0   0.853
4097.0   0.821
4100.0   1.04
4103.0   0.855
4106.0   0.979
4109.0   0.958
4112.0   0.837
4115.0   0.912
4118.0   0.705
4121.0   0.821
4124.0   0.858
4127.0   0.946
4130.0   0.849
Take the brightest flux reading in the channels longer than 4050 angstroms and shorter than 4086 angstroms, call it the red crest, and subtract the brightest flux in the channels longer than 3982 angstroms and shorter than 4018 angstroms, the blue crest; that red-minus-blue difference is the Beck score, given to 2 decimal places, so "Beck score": 0.15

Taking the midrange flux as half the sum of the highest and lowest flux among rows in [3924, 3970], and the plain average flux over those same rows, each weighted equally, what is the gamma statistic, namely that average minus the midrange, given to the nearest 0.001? -0.010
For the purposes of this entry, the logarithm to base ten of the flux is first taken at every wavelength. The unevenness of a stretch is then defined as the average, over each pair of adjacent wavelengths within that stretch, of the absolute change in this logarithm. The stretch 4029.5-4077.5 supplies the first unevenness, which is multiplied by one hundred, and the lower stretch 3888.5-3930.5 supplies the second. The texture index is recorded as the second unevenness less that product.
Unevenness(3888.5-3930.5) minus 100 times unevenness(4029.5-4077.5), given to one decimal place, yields -5.9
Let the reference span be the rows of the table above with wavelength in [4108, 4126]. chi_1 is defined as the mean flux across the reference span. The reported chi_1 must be 0.85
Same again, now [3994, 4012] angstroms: 0.86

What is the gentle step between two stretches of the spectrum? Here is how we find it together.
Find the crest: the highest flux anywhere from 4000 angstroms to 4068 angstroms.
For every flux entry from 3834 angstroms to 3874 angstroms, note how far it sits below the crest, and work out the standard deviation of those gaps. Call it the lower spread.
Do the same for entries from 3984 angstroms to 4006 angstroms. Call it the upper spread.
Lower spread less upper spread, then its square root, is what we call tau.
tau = 0.20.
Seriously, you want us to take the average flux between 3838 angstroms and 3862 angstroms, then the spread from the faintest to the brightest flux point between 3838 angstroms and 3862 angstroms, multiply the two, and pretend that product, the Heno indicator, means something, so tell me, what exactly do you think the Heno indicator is 0.23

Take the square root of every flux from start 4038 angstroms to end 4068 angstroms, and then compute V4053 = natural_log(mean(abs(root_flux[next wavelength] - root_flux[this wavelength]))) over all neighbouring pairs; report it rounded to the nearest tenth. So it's -3.0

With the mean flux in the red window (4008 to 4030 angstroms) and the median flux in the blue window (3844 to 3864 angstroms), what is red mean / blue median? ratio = 0.86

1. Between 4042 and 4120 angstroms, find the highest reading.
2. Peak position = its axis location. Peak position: 4091.0 angstroms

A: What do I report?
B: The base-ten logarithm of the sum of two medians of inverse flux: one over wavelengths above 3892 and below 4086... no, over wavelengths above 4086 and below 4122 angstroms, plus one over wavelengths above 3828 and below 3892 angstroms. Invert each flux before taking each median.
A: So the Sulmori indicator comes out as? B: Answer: 0.334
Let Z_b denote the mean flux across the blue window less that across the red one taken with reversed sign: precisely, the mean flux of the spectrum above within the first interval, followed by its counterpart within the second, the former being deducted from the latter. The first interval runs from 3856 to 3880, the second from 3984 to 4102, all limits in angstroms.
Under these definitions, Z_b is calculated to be -0.13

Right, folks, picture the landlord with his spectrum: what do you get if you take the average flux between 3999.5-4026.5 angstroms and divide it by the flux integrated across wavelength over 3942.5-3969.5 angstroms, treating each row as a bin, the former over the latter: 0.0352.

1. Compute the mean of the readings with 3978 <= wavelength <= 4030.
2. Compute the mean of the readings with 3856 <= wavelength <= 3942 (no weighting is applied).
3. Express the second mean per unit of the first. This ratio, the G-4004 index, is 1.10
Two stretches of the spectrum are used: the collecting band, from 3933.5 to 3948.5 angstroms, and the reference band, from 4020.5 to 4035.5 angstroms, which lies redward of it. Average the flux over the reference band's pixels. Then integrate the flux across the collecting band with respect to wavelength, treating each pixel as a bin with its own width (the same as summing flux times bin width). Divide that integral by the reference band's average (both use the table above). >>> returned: 15.8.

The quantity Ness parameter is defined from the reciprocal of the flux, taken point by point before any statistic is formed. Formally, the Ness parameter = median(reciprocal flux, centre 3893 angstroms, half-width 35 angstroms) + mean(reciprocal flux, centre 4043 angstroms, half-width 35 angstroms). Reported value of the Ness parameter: 2.16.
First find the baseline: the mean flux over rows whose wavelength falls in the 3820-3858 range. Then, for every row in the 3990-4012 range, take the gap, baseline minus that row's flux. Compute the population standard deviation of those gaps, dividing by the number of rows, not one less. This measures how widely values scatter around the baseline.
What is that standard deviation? 0.02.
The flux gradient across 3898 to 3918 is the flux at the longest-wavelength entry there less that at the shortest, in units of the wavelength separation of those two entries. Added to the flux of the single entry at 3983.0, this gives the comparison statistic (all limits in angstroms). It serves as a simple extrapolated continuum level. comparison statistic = 0.88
